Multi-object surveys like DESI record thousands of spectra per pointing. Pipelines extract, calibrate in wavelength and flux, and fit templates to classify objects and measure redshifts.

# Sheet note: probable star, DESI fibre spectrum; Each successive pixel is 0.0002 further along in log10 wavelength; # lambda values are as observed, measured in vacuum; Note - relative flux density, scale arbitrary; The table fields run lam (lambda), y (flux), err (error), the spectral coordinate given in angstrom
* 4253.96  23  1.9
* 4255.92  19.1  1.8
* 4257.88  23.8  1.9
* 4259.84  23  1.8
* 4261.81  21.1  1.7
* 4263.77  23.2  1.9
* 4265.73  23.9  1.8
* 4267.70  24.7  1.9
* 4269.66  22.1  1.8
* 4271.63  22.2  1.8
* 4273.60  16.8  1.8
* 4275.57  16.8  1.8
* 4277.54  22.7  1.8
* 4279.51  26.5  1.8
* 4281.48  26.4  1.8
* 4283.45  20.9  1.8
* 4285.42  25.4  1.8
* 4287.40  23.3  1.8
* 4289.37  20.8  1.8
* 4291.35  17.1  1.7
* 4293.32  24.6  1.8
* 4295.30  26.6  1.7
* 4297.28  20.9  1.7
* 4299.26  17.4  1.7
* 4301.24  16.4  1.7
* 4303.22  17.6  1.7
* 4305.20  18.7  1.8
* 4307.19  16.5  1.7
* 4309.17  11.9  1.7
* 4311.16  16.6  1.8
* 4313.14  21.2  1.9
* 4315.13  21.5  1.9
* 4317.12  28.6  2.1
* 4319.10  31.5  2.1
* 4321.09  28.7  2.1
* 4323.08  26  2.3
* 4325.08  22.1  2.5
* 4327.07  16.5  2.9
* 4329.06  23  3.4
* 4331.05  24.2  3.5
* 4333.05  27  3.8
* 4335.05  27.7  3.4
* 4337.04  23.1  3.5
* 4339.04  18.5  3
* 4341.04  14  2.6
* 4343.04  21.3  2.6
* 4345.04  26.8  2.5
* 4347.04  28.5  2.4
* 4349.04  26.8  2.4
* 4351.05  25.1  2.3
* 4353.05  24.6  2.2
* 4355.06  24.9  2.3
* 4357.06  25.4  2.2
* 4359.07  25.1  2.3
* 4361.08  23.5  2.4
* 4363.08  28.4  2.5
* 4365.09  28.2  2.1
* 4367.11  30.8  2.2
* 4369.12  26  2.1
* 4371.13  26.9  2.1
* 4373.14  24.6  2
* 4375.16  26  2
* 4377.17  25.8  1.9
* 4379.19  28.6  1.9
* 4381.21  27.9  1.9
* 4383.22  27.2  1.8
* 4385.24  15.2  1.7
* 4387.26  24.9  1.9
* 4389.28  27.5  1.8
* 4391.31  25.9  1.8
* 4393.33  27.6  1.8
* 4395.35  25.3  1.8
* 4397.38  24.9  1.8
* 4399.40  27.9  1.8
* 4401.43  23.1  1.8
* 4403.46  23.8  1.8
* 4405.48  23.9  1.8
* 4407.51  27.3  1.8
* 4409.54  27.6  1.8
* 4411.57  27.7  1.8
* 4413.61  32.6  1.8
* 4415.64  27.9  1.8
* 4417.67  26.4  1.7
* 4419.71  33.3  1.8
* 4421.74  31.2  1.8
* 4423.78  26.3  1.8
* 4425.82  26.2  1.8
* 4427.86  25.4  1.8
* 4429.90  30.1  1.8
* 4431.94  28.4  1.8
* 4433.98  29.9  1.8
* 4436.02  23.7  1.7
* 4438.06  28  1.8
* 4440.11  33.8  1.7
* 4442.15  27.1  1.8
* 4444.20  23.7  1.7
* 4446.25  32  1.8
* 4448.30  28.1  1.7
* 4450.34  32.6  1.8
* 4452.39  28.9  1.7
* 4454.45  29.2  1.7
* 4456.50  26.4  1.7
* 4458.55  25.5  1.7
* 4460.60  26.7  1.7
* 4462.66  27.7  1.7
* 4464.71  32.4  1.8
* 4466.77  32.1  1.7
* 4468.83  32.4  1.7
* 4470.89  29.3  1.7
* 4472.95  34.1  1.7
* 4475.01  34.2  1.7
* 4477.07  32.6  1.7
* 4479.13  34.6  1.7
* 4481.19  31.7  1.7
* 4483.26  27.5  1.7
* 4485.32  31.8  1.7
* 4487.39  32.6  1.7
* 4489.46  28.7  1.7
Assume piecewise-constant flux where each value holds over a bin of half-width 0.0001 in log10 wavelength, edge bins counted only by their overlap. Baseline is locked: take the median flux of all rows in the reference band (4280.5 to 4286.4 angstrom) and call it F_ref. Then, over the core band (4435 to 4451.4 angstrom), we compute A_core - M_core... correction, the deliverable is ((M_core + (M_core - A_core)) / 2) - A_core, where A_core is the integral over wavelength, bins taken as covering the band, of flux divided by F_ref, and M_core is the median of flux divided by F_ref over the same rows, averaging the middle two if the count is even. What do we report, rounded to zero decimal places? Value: -27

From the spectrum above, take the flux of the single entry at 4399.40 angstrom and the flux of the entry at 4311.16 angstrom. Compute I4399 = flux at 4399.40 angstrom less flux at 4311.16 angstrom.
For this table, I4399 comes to 11.3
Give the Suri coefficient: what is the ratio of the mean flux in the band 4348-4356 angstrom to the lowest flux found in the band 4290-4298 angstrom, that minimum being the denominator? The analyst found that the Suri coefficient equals 1.5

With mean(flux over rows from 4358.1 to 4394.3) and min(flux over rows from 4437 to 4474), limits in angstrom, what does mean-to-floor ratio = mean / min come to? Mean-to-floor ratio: 1.1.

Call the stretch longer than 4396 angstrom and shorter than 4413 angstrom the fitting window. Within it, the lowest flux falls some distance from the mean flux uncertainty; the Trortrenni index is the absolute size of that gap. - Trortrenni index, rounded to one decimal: 21.3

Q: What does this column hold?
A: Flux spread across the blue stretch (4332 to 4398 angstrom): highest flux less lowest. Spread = 16.8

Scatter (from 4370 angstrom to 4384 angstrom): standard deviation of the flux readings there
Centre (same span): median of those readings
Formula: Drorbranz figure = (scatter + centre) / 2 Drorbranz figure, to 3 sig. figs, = 14.1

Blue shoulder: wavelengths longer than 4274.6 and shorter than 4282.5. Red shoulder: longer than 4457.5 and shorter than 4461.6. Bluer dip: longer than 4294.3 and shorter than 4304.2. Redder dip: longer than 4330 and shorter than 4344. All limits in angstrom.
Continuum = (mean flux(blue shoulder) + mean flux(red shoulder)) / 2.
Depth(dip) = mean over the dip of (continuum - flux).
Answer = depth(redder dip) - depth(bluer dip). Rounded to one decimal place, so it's -2.5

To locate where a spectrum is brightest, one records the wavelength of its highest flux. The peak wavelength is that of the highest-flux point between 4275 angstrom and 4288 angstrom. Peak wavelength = 4279.51 angstrom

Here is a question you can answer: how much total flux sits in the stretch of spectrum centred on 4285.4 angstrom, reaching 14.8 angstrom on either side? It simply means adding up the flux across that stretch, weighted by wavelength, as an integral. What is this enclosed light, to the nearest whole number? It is 648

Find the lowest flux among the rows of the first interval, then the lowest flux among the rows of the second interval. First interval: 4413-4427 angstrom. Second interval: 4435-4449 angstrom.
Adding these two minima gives 50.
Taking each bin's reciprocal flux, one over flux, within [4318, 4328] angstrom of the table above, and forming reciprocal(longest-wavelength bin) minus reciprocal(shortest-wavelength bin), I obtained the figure 0.029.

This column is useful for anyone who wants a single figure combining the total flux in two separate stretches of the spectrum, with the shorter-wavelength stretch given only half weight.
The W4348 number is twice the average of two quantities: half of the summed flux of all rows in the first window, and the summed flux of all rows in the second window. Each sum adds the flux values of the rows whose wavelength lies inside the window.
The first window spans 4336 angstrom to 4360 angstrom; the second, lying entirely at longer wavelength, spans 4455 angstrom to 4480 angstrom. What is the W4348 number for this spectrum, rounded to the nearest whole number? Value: 510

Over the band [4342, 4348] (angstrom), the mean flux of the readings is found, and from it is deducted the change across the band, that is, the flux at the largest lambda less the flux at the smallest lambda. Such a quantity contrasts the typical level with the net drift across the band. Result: 18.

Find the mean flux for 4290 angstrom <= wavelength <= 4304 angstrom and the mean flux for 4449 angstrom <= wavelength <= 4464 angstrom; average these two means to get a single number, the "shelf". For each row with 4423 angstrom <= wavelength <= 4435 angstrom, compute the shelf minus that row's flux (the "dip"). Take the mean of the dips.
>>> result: -3.6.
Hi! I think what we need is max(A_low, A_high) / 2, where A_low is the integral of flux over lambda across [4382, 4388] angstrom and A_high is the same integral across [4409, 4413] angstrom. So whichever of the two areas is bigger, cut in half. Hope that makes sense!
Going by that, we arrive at 68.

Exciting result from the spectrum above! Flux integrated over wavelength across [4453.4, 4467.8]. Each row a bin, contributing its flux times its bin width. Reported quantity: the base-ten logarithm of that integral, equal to 2.61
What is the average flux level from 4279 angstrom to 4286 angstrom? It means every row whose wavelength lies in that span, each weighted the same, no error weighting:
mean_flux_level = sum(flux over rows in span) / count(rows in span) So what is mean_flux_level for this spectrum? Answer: 25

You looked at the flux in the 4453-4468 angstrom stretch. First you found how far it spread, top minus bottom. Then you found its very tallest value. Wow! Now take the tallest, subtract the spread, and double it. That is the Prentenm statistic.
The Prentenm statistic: 51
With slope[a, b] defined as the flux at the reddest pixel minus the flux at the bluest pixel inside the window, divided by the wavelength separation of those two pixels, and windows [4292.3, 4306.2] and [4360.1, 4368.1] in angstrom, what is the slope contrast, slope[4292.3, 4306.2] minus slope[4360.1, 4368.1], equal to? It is -1.7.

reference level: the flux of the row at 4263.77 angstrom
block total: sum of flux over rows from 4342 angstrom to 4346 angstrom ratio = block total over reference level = 2.1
